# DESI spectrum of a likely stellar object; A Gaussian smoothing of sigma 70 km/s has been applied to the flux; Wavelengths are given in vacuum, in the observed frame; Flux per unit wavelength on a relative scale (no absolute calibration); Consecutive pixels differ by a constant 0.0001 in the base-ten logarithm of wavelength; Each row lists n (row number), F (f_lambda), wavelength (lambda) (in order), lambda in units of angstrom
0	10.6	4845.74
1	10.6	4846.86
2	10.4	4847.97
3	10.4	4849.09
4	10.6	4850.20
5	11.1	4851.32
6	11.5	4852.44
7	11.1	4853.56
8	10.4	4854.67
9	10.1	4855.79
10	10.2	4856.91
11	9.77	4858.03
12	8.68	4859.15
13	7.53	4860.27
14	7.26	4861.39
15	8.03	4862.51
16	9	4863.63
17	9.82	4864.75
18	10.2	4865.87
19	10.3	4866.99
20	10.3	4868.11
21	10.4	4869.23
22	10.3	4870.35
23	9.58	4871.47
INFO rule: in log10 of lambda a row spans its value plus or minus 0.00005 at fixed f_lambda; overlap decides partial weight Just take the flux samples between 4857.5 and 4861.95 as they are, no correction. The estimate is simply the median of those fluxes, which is 8.1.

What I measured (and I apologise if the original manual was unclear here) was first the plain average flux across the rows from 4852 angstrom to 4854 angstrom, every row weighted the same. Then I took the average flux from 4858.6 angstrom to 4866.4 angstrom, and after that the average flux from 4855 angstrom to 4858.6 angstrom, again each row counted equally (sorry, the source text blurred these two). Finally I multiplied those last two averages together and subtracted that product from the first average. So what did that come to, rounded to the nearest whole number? -75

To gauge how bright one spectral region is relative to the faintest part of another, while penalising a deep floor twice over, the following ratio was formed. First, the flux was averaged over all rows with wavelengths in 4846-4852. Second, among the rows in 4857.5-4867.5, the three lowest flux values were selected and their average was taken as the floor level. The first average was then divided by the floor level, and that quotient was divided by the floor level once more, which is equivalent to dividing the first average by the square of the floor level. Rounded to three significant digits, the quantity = 0.184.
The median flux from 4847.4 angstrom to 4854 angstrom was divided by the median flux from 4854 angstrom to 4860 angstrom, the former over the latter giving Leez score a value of 1.07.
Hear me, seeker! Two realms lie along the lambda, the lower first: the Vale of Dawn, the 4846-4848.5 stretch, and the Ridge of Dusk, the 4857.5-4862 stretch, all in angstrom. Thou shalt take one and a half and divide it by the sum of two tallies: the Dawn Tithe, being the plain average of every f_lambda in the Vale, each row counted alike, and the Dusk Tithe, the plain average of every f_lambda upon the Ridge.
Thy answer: 0.0797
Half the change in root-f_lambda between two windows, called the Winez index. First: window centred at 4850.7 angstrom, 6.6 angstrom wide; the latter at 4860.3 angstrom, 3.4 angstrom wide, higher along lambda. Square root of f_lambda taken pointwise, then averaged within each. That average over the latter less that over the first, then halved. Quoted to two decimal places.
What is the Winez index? -0.25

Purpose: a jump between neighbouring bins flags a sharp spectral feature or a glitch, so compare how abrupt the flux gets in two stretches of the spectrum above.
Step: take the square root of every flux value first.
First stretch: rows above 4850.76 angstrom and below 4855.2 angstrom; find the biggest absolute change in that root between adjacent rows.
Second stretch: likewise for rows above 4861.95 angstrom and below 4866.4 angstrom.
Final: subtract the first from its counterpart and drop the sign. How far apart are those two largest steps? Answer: 0.060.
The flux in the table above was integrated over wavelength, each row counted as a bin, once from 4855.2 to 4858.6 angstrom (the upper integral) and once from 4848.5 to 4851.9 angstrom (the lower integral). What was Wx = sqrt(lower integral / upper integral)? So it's 1.03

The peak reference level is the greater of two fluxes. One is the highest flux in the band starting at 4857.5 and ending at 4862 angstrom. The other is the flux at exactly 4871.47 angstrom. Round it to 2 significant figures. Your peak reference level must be 9.8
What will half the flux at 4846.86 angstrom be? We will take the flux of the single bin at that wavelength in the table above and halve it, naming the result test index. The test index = 5.30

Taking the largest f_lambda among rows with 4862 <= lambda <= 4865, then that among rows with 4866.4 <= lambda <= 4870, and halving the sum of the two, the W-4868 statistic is 10.1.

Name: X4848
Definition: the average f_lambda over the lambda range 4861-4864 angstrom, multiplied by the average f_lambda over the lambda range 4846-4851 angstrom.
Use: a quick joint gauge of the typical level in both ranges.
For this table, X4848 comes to 85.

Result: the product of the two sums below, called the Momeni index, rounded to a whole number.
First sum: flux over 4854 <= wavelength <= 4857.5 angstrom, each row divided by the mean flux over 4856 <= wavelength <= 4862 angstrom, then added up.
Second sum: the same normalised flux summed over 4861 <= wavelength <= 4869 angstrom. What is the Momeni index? 26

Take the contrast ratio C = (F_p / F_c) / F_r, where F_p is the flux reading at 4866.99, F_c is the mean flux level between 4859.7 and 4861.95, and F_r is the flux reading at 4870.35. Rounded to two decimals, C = 0.14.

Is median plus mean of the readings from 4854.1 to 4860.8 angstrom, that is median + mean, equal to 19.4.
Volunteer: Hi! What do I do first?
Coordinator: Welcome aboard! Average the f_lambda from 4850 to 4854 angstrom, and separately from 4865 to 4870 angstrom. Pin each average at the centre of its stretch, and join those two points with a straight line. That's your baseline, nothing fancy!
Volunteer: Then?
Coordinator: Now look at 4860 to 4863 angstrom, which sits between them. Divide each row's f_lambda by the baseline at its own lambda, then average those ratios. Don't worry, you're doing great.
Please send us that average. 0.72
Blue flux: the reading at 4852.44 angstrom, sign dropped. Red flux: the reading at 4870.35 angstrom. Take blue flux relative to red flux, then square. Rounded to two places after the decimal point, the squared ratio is 1.25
